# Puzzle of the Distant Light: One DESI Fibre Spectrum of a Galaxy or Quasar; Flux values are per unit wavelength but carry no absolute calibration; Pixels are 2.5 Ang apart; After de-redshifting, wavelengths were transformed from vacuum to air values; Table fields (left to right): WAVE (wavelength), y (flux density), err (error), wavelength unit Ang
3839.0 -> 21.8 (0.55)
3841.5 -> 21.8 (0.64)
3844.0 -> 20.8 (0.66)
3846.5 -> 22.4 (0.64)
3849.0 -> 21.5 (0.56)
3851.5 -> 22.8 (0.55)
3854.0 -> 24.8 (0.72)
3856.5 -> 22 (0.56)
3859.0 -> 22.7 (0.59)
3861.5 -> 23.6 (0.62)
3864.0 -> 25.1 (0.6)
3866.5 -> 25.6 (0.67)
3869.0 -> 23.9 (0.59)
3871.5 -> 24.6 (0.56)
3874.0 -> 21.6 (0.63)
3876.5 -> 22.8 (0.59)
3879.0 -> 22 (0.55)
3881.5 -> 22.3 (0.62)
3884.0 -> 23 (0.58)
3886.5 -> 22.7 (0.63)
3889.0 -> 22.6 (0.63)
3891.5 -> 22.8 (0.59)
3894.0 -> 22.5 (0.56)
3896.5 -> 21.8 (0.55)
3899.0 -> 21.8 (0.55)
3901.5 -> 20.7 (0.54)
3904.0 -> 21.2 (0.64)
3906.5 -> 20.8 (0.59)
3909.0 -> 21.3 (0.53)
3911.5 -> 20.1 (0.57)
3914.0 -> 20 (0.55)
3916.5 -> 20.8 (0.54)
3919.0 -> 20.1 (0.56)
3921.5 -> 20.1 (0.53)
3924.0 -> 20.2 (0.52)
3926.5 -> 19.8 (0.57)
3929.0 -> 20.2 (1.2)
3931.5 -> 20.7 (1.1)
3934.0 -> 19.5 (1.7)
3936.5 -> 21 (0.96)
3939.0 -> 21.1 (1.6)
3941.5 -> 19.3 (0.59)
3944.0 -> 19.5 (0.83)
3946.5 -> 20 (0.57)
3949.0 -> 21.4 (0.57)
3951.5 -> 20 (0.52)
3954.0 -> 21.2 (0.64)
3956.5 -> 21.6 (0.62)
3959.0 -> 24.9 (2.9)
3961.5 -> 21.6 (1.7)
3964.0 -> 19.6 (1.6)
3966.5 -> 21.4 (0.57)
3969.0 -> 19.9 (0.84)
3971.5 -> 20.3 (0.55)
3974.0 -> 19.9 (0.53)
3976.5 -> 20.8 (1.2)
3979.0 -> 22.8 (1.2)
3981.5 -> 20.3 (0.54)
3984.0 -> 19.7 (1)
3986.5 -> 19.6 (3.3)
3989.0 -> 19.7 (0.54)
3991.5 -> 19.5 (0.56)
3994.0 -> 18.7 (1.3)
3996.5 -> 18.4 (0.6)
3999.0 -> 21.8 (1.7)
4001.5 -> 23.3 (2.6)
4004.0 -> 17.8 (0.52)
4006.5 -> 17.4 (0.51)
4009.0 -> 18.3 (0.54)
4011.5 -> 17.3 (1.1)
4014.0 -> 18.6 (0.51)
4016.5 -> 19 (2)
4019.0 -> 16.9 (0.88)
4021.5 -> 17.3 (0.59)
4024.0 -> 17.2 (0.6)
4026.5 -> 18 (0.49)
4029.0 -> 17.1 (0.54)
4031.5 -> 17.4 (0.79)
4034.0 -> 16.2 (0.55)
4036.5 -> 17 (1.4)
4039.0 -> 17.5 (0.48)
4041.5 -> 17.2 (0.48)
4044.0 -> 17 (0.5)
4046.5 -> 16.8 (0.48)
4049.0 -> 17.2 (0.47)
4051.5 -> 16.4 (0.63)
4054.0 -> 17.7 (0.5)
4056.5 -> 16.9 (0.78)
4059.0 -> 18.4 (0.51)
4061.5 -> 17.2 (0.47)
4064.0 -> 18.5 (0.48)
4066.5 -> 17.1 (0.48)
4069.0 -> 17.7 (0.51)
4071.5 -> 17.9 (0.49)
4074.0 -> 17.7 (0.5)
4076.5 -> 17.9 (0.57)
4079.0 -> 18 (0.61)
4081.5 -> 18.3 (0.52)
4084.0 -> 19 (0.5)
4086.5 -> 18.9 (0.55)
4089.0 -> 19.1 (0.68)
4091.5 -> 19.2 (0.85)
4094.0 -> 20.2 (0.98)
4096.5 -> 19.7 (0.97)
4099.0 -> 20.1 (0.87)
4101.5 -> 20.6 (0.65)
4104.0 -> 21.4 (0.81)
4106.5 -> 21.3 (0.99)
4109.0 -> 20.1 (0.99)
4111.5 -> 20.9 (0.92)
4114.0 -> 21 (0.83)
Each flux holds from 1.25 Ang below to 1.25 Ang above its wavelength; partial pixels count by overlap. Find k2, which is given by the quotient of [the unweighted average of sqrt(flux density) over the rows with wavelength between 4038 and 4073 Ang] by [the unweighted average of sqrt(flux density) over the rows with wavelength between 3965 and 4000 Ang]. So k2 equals 0.928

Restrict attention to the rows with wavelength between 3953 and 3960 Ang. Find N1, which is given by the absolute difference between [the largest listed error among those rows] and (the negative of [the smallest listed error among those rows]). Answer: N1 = 3.52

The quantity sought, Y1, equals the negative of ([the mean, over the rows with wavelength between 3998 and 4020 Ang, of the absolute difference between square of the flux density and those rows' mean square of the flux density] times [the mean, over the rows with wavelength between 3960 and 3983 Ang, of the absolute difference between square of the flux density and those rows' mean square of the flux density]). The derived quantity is -2222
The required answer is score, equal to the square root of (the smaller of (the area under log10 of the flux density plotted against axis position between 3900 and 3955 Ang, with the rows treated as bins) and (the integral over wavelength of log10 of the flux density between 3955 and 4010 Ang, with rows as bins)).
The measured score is 8.48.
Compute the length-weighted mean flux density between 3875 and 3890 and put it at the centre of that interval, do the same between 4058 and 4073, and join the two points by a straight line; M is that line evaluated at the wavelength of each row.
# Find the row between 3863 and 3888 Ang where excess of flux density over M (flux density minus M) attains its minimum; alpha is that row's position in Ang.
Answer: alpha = 3874.0 Ang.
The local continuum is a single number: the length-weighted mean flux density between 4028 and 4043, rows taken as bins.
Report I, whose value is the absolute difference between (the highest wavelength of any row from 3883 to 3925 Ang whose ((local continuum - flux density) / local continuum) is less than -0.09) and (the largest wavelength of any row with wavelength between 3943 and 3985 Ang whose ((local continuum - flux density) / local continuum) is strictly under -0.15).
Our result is 60.0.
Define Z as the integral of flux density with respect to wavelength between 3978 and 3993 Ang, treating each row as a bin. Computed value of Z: 303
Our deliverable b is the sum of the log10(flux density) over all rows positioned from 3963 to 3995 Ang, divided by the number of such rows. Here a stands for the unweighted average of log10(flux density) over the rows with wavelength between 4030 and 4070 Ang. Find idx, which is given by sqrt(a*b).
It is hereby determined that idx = 1.27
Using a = 1.24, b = 1.30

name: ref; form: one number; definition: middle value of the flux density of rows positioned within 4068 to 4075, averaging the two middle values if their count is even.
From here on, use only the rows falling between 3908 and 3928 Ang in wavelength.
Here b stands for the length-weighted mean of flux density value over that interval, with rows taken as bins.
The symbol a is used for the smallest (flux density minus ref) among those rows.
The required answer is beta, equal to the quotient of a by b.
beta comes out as 0.10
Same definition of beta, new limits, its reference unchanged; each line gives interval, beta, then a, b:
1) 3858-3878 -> 0.16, 3.9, 23.7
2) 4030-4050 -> -0.09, -1.5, 17.0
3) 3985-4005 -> 0.01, 0.1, 19.9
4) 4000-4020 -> -0.04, -0.8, 18.6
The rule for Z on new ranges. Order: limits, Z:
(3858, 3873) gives 363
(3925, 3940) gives 306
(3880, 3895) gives 340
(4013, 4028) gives 267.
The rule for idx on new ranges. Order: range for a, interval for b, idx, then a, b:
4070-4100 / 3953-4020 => 1.29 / 1.27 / 1.30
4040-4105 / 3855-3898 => 1.31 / 1.26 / 1.36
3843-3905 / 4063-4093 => 1.31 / 1.36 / 1.26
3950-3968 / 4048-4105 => 1.30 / 1.33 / 1.27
